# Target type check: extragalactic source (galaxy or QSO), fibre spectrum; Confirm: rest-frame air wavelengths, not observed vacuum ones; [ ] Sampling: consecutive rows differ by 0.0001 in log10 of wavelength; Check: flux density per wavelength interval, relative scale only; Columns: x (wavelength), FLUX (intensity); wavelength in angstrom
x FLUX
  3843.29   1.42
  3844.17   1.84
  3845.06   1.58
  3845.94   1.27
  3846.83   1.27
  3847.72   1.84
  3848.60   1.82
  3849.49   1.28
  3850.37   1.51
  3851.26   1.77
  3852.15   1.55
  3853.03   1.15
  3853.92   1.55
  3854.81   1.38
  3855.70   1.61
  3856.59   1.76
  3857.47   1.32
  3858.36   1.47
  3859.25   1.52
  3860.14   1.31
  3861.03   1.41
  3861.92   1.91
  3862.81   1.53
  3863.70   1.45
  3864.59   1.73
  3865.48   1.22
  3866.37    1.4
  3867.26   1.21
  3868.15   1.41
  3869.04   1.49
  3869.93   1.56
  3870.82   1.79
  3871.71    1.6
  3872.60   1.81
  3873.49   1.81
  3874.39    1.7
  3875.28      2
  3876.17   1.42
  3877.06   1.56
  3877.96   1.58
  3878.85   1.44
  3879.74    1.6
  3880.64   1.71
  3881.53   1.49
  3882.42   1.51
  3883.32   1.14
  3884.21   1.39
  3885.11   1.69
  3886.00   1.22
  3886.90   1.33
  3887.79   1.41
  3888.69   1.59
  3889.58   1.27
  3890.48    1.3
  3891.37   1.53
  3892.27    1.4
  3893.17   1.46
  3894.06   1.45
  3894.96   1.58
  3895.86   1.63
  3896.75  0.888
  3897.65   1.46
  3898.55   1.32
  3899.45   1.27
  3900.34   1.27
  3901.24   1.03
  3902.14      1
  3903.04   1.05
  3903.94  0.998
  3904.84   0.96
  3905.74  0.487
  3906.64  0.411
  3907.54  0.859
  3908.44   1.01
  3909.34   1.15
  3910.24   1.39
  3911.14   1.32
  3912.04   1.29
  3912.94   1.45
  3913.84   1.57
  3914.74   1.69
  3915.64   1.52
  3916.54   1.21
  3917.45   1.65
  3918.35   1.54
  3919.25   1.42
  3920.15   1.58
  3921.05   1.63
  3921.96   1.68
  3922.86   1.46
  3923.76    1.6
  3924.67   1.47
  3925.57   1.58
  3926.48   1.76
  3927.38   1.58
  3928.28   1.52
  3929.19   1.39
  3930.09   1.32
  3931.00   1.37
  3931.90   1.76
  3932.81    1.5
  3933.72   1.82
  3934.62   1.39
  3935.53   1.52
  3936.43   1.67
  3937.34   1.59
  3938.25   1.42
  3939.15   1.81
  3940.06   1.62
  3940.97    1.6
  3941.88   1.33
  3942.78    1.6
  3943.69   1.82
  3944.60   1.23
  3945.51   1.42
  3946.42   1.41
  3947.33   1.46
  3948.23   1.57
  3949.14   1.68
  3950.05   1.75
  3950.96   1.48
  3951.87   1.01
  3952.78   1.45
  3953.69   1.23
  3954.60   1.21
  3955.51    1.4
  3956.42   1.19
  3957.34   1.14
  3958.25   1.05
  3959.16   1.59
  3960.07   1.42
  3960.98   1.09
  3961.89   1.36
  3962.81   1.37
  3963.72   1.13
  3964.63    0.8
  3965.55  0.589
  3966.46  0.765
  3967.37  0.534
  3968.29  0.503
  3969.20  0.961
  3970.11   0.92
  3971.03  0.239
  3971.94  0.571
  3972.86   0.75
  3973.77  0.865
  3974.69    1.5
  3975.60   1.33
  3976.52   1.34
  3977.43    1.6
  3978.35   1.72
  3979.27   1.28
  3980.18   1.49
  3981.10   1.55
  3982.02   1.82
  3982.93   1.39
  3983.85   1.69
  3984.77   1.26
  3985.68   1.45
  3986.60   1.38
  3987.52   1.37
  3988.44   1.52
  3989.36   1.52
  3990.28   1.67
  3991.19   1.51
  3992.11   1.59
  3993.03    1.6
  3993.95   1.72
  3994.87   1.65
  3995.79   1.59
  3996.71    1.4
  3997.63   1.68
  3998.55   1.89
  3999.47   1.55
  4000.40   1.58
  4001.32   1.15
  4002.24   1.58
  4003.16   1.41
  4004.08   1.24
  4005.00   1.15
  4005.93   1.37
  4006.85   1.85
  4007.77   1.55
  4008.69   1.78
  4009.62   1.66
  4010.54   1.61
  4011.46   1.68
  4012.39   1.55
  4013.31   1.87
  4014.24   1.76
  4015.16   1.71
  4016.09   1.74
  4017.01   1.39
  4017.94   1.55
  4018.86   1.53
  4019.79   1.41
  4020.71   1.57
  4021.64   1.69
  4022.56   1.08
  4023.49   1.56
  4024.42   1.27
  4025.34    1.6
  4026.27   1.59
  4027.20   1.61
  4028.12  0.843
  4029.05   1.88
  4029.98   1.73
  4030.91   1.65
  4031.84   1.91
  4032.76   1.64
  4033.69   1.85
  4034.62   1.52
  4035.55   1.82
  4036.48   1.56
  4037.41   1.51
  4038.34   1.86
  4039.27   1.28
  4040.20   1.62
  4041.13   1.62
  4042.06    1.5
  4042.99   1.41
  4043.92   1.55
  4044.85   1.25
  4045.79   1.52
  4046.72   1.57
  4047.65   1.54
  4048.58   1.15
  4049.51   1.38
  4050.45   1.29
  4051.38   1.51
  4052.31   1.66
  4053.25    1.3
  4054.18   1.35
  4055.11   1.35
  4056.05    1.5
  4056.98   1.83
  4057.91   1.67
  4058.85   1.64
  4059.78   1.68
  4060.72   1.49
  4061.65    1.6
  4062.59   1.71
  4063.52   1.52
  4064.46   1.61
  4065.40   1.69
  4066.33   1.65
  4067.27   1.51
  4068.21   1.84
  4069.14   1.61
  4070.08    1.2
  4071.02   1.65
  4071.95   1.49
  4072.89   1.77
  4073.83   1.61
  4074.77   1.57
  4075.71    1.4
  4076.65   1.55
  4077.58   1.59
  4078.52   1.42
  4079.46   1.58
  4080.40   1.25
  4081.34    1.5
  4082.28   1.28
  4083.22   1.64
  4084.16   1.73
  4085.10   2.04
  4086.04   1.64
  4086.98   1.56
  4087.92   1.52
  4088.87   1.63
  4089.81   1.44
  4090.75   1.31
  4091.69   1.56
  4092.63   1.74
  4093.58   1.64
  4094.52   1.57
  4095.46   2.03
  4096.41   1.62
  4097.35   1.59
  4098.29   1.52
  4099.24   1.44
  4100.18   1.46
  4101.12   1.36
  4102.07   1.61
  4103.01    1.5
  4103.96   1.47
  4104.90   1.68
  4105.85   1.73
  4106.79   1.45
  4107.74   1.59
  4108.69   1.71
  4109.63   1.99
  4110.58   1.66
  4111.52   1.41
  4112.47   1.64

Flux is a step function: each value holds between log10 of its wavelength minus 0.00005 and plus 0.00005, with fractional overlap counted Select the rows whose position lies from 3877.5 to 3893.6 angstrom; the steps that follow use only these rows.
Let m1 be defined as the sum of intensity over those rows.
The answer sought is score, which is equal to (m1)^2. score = 679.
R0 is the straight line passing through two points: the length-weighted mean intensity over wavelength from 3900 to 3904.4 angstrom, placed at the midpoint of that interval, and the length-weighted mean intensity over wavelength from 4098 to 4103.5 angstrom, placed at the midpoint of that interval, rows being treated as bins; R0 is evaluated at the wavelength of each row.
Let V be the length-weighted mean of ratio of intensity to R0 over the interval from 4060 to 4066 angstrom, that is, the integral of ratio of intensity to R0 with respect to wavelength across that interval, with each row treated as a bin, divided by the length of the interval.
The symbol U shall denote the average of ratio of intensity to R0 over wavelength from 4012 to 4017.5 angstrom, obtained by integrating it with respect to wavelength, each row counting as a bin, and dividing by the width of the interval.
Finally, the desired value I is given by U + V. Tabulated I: 2.4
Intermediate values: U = 1.29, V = 1.1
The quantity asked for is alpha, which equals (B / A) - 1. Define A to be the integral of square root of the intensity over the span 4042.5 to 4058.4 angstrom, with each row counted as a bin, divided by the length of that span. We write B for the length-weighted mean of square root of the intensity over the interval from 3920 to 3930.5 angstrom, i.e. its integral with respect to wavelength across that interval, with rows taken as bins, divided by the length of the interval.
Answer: 0.030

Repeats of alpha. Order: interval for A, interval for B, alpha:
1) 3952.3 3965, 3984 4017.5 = 0.118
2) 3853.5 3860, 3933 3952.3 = 0.009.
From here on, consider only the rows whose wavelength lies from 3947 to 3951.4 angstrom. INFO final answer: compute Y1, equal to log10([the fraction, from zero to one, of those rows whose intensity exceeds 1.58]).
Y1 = -0.40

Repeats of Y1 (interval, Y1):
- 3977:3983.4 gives -0.37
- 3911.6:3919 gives -0.60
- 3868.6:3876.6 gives -0.18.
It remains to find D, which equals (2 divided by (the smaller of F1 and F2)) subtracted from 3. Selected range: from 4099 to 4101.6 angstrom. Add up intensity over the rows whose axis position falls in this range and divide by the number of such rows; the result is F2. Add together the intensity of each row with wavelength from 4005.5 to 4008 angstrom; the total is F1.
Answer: 1.59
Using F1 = 4.77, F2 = 1.42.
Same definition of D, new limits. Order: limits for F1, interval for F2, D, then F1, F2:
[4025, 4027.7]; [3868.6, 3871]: 1.76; 4.80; 1.61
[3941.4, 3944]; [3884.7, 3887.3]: 1.58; 4.75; 1.41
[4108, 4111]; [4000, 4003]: 1.61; 5.36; 1.44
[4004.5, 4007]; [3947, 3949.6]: 1.73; 4.37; 1.57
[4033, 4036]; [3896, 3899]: 1.36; 5.19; 1.22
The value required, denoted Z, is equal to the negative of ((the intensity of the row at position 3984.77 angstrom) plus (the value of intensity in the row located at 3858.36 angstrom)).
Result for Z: -2.73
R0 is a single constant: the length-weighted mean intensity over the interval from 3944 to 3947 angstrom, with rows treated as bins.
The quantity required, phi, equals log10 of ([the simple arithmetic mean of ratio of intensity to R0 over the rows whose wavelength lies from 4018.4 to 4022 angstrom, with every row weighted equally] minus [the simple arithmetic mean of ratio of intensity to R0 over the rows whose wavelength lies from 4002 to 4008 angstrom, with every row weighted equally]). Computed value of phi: -1.1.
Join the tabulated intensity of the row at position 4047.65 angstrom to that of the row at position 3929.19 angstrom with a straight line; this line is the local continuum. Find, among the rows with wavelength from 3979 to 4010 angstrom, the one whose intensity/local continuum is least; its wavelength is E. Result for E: 4005.00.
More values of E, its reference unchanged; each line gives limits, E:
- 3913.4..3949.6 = 3944.60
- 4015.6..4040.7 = 4028.12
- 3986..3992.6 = 3987.52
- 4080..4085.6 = 4080.40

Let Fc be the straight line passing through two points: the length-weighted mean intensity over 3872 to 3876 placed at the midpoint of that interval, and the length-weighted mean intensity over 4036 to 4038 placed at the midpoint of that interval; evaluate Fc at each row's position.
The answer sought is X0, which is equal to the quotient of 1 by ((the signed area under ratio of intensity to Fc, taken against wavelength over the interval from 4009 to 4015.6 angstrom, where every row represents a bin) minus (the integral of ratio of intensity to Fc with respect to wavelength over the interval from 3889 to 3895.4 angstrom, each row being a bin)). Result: 0.5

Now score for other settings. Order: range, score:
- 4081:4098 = 843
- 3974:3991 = 723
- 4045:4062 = 731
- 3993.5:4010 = 773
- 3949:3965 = 545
